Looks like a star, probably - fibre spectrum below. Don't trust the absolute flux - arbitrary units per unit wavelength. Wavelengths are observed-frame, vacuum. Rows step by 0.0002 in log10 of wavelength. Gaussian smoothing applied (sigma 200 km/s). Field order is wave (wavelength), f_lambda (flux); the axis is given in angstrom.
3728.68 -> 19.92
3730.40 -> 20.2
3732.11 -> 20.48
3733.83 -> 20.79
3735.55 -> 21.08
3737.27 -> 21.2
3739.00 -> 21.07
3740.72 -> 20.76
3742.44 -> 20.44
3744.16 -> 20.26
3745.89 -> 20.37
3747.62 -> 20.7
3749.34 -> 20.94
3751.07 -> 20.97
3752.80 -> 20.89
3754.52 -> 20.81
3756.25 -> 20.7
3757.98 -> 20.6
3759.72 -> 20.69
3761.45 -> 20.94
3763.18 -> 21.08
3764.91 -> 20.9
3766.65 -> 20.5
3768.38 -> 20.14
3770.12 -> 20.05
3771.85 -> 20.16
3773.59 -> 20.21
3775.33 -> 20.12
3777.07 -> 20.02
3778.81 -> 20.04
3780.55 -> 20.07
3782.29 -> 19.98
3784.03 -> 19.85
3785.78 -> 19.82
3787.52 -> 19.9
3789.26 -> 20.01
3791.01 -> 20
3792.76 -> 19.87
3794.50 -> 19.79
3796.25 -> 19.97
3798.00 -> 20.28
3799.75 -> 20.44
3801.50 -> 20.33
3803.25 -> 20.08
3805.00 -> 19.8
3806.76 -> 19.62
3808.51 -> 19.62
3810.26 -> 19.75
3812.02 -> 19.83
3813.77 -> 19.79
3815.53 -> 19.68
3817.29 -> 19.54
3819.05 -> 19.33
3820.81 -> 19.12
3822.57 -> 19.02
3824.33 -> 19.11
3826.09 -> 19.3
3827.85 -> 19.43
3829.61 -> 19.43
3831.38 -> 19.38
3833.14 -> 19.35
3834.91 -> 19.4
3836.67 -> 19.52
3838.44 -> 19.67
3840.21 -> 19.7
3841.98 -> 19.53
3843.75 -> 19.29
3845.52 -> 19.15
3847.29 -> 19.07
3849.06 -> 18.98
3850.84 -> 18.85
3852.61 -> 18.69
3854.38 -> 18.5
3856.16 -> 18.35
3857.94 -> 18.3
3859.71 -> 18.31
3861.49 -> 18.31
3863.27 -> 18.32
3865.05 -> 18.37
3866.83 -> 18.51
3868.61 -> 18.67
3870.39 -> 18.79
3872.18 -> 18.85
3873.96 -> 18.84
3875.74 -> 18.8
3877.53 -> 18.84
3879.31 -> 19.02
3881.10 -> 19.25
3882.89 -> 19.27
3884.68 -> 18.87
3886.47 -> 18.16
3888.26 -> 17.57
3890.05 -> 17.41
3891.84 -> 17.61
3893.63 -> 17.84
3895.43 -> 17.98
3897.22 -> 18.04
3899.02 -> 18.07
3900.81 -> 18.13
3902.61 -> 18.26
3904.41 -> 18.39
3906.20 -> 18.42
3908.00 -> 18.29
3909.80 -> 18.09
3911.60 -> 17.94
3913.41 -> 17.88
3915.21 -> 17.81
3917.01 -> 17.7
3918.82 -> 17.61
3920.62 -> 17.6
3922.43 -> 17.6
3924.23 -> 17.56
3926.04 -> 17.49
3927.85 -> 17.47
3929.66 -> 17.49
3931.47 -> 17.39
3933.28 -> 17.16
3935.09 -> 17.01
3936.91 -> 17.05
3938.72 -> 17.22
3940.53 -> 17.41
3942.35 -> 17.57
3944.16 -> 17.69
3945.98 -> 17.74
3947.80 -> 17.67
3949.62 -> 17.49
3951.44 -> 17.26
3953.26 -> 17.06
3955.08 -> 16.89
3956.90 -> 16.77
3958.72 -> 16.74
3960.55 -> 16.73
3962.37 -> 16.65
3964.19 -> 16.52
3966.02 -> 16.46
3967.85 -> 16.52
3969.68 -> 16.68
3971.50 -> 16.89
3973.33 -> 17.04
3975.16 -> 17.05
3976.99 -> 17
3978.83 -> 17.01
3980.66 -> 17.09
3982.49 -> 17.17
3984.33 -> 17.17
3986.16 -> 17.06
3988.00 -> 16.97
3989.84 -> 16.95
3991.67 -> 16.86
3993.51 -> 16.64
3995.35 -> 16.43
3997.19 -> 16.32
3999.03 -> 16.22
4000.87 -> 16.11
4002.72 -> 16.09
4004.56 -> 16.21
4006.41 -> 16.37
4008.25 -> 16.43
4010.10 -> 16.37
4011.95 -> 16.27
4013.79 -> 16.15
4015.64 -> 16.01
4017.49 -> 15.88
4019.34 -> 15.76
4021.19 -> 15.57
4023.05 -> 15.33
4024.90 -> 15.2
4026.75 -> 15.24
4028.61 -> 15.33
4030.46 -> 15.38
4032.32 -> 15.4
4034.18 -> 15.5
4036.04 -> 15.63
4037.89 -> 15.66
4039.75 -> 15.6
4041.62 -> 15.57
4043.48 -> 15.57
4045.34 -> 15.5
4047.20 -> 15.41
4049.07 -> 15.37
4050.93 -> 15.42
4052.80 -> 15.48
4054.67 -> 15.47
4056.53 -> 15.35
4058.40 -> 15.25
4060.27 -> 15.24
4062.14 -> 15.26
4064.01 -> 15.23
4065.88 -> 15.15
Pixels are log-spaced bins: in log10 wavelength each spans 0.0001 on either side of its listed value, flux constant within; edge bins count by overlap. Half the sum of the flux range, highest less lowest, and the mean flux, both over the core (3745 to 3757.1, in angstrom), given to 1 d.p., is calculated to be 10.7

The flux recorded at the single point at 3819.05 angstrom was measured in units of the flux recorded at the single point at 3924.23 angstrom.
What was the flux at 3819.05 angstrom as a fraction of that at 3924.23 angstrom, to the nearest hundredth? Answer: 1.10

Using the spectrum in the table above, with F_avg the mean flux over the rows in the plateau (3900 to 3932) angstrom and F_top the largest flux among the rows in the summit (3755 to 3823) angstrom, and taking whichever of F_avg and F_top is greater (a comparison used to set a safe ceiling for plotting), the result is 21.1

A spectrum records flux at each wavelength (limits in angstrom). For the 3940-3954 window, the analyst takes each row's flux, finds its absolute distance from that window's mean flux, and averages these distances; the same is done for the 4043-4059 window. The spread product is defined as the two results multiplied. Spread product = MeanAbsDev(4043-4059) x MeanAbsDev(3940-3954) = 0.0130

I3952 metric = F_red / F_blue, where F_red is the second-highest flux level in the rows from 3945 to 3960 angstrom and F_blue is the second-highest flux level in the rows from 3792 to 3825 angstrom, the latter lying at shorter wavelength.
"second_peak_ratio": 0.869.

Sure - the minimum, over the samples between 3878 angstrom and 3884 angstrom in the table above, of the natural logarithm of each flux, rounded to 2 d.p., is 2.95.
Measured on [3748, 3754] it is 3.04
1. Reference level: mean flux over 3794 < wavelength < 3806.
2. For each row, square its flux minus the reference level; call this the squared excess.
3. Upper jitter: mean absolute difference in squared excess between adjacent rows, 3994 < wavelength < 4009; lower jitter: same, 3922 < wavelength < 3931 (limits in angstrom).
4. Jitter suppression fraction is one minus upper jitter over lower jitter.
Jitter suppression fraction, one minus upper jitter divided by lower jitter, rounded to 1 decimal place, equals -2.9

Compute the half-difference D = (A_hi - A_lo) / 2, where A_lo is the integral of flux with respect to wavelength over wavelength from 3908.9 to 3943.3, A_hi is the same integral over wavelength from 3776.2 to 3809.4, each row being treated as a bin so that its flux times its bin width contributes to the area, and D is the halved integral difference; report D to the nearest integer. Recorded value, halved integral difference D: 30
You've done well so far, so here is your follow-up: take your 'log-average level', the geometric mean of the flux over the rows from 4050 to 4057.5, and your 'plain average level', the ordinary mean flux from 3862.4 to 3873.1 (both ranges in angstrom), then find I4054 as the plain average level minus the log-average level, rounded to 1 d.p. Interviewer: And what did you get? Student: 3.2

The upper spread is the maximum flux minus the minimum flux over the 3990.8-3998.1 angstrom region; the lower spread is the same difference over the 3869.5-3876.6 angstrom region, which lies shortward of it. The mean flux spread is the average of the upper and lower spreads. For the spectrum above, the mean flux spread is 0.30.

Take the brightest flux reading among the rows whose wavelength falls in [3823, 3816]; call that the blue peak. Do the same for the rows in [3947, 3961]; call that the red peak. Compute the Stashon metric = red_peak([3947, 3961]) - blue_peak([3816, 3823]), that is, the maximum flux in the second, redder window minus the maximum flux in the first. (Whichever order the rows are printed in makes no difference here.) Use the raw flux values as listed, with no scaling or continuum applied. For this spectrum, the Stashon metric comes -1.87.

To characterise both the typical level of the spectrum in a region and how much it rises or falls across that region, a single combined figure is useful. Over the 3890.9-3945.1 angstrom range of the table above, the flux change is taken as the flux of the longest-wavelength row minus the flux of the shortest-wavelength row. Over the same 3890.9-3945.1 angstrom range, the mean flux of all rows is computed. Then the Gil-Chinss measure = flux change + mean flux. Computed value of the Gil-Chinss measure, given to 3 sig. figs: 17.8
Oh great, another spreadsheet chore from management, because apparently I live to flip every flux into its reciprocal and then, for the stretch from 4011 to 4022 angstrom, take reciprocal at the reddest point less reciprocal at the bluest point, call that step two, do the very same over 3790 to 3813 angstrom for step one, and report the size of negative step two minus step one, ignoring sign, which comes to 0.003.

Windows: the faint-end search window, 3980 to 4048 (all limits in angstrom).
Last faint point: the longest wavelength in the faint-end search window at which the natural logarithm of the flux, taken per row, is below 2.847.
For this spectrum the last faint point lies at 4047.20 angstrom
